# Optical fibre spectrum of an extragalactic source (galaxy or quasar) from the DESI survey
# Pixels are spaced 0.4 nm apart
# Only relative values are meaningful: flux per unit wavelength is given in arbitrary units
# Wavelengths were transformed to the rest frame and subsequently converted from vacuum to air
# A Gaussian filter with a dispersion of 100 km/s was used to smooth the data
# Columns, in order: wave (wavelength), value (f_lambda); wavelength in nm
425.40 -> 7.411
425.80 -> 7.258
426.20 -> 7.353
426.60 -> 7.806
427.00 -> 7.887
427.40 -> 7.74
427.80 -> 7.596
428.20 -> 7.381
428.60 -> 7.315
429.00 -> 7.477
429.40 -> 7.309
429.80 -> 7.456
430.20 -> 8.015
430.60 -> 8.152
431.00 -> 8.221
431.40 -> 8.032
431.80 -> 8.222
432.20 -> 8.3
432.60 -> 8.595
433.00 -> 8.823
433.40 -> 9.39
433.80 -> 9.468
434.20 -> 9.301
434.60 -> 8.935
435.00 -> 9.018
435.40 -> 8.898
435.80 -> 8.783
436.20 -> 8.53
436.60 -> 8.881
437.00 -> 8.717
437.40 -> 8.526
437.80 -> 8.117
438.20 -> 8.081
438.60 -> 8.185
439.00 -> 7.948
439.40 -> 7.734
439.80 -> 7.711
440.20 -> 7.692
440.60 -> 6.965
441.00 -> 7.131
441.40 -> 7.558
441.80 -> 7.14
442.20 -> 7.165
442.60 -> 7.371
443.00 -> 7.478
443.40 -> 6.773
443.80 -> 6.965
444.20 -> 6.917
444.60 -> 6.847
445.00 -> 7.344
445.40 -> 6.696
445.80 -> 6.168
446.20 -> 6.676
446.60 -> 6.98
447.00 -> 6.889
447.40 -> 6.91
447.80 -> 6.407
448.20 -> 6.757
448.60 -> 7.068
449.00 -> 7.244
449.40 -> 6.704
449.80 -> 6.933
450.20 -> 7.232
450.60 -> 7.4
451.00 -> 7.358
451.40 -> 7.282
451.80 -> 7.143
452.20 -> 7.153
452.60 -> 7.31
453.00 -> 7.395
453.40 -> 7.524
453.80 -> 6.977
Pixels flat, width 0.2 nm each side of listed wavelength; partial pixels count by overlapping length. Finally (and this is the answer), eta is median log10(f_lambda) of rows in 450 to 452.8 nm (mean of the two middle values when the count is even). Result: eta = 0.86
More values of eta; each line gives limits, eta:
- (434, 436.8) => 0.95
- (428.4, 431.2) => 0.87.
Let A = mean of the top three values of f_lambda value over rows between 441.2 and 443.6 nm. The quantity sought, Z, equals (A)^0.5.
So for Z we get 2.73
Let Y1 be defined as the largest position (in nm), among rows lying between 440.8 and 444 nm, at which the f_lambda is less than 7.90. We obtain 443.80 nm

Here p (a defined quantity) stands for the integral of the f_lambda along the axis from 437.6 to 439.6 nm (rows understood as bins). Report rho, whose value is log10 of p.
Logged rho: 1.20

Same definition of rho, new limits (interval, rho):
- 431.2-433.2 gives 1.23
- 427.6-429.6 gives 1.17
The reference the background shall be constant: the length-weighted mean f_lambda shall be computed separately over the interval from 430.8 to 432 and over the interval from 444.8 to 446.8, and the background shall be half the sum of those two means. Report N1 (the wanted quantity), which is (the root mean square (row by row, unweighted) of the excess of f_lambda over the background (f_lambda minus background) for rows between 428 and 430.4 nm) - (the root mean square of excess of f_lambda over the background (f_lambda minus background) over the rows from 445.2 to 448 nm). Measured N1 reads -0.6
